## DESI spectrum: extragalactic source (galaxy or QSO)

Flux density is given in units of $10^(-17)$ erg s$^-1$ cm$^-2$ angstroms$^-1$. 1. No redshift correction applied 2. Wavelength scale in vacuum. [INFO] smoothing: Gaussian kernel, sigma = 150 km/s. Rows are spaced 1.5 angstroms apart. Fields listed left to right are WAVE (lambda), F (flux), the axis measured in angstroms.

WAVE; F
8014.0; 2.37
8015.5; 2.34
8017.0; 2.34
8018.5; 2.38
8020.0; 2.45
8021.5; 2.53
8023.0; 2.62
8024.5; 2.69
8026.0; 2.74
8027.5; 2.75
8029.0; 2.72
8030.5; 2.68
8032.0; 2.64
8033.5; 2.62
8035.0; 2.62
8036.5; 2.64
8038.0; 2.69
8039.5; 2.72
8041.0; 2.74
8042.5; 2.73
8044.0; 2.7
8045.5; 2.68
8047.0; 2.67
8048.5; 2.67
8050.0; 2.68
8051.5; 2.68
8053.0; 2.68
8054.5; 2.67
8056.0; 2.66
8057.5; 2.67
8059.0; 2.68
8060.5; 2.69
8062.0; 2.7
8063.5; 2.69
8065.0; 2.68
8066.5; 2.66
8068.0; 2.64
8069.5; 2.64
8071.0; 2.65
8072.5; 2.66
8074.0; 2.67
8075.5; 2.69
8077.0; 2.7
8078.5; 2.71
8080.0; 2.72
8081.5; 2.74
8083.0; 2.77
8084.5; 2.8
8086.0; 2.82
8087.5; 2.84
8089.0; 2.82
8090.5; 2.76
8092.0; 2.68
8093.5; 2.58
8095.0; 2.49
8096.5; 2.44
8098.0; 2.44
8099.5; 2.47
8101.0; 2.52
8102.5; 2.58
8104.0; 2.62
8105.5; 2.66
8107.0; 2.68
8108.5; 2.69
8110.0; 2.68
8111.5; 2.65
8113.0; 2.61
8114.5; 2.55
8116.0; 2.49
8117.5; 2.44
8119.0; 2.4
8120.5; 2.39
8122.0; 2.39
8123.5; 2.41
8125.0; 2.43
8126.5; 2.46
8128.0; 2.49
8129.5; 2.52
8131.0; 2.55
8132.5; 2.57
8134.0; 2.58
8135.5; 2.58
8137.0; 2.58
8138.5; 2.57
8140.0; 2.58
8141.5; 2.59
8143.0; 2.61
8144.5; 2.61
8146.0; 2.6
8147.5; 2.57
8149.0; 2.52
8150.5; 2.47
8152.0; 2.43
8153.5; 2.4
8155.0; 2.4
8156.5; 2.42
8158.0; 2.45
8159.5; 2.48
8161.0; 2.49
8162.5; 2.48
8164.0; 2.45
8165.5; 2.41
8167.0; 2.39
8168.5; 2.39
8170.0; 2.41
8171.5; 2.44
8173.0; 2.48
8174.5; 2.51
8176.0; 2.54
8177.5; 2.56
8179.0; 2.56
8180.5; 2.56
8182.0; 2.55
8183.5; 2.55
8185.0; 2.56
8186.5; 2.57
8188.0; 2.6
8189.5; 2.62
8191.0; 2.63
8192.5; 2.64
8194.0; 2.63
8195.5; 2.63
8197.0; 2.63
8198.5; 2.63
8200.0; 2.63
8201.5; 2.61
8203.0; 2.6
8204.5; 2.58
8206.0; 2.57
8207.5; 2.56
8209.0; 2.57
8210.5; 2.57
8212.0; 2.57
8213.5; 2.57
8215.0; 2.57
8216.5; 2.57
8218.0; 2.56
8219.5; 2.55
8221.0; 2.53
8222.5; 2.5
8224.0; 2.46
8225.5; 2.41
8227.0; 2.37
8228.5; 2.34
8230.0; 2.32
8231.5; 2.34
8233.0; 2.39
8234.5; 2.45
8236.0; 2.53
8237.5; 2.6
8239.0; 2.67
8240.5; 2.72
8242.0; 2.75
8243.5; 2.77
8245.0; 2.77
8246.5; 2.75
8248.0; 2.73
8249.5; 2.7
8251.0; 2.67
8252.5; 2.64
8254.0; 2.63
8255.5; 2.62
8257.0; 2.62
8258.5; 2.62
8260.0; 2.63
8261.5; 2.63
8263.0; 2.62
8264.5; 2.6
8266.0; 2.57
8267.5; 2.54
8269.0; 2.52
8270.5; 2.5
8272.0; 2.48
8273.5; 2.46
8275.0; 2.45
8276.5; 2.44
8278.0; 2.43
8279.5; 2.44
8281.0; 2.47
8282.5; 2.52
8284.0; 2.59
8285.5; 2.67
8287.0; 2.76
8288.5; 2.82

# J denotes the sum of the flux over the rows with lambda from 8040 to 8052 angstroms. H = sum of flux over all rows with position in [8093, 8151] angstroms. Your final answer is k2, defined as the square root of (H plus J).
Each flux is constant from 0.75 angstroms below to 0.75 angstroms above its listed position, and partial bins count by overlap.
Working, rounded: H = 99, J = 22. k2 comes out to 11.0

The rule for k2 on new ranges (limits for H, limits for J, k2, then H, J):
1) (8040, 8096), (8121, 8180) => 14.0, 100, 97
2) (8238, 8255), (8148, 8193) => 10.2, 30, 75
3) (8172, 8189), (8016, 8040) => 8.4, 28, 42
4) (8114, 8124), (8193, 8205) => 6.2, 17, 21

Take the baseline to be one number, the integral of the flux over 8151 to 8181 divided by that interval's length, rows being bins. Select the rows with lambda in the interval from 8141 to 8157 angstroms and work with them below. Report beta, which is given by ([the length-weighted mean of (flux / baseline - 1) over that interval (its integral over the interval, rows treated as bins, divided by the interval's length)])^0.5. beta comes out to 0.14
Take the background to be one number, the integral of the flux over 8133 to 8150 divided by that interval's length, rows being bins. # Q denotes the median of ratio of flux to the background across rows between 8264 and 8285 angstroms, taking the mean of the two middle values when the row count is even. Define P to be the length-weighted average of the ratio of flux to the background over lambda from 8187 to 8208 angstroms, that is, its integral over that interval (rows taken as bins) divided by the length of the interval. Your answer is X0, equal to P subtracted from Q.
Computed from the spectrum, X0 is -0.05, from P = 1.01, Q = 0.965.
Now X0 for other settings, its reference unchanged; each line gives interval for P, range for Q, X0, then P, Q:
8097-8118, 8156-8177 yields -0.05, 1.00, 0.950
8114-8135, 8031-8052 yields 0.08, 0.96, 1.039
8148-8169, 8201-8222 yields 0.05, 0.95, 0.996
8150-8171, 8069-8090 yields 0.11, 0.94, 1.053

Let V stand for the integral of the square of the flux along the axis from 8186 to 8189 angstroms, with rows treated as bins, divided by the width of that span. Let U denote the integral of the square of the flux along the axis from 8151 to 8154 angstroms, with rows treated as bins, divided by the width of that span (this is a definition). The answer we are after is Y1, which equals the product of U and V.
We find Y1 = 39.3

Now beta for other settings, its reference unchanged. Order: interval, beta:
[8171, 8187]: 0.17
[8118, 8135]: 0.07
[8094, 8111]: 0.21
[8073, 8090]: 0.34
